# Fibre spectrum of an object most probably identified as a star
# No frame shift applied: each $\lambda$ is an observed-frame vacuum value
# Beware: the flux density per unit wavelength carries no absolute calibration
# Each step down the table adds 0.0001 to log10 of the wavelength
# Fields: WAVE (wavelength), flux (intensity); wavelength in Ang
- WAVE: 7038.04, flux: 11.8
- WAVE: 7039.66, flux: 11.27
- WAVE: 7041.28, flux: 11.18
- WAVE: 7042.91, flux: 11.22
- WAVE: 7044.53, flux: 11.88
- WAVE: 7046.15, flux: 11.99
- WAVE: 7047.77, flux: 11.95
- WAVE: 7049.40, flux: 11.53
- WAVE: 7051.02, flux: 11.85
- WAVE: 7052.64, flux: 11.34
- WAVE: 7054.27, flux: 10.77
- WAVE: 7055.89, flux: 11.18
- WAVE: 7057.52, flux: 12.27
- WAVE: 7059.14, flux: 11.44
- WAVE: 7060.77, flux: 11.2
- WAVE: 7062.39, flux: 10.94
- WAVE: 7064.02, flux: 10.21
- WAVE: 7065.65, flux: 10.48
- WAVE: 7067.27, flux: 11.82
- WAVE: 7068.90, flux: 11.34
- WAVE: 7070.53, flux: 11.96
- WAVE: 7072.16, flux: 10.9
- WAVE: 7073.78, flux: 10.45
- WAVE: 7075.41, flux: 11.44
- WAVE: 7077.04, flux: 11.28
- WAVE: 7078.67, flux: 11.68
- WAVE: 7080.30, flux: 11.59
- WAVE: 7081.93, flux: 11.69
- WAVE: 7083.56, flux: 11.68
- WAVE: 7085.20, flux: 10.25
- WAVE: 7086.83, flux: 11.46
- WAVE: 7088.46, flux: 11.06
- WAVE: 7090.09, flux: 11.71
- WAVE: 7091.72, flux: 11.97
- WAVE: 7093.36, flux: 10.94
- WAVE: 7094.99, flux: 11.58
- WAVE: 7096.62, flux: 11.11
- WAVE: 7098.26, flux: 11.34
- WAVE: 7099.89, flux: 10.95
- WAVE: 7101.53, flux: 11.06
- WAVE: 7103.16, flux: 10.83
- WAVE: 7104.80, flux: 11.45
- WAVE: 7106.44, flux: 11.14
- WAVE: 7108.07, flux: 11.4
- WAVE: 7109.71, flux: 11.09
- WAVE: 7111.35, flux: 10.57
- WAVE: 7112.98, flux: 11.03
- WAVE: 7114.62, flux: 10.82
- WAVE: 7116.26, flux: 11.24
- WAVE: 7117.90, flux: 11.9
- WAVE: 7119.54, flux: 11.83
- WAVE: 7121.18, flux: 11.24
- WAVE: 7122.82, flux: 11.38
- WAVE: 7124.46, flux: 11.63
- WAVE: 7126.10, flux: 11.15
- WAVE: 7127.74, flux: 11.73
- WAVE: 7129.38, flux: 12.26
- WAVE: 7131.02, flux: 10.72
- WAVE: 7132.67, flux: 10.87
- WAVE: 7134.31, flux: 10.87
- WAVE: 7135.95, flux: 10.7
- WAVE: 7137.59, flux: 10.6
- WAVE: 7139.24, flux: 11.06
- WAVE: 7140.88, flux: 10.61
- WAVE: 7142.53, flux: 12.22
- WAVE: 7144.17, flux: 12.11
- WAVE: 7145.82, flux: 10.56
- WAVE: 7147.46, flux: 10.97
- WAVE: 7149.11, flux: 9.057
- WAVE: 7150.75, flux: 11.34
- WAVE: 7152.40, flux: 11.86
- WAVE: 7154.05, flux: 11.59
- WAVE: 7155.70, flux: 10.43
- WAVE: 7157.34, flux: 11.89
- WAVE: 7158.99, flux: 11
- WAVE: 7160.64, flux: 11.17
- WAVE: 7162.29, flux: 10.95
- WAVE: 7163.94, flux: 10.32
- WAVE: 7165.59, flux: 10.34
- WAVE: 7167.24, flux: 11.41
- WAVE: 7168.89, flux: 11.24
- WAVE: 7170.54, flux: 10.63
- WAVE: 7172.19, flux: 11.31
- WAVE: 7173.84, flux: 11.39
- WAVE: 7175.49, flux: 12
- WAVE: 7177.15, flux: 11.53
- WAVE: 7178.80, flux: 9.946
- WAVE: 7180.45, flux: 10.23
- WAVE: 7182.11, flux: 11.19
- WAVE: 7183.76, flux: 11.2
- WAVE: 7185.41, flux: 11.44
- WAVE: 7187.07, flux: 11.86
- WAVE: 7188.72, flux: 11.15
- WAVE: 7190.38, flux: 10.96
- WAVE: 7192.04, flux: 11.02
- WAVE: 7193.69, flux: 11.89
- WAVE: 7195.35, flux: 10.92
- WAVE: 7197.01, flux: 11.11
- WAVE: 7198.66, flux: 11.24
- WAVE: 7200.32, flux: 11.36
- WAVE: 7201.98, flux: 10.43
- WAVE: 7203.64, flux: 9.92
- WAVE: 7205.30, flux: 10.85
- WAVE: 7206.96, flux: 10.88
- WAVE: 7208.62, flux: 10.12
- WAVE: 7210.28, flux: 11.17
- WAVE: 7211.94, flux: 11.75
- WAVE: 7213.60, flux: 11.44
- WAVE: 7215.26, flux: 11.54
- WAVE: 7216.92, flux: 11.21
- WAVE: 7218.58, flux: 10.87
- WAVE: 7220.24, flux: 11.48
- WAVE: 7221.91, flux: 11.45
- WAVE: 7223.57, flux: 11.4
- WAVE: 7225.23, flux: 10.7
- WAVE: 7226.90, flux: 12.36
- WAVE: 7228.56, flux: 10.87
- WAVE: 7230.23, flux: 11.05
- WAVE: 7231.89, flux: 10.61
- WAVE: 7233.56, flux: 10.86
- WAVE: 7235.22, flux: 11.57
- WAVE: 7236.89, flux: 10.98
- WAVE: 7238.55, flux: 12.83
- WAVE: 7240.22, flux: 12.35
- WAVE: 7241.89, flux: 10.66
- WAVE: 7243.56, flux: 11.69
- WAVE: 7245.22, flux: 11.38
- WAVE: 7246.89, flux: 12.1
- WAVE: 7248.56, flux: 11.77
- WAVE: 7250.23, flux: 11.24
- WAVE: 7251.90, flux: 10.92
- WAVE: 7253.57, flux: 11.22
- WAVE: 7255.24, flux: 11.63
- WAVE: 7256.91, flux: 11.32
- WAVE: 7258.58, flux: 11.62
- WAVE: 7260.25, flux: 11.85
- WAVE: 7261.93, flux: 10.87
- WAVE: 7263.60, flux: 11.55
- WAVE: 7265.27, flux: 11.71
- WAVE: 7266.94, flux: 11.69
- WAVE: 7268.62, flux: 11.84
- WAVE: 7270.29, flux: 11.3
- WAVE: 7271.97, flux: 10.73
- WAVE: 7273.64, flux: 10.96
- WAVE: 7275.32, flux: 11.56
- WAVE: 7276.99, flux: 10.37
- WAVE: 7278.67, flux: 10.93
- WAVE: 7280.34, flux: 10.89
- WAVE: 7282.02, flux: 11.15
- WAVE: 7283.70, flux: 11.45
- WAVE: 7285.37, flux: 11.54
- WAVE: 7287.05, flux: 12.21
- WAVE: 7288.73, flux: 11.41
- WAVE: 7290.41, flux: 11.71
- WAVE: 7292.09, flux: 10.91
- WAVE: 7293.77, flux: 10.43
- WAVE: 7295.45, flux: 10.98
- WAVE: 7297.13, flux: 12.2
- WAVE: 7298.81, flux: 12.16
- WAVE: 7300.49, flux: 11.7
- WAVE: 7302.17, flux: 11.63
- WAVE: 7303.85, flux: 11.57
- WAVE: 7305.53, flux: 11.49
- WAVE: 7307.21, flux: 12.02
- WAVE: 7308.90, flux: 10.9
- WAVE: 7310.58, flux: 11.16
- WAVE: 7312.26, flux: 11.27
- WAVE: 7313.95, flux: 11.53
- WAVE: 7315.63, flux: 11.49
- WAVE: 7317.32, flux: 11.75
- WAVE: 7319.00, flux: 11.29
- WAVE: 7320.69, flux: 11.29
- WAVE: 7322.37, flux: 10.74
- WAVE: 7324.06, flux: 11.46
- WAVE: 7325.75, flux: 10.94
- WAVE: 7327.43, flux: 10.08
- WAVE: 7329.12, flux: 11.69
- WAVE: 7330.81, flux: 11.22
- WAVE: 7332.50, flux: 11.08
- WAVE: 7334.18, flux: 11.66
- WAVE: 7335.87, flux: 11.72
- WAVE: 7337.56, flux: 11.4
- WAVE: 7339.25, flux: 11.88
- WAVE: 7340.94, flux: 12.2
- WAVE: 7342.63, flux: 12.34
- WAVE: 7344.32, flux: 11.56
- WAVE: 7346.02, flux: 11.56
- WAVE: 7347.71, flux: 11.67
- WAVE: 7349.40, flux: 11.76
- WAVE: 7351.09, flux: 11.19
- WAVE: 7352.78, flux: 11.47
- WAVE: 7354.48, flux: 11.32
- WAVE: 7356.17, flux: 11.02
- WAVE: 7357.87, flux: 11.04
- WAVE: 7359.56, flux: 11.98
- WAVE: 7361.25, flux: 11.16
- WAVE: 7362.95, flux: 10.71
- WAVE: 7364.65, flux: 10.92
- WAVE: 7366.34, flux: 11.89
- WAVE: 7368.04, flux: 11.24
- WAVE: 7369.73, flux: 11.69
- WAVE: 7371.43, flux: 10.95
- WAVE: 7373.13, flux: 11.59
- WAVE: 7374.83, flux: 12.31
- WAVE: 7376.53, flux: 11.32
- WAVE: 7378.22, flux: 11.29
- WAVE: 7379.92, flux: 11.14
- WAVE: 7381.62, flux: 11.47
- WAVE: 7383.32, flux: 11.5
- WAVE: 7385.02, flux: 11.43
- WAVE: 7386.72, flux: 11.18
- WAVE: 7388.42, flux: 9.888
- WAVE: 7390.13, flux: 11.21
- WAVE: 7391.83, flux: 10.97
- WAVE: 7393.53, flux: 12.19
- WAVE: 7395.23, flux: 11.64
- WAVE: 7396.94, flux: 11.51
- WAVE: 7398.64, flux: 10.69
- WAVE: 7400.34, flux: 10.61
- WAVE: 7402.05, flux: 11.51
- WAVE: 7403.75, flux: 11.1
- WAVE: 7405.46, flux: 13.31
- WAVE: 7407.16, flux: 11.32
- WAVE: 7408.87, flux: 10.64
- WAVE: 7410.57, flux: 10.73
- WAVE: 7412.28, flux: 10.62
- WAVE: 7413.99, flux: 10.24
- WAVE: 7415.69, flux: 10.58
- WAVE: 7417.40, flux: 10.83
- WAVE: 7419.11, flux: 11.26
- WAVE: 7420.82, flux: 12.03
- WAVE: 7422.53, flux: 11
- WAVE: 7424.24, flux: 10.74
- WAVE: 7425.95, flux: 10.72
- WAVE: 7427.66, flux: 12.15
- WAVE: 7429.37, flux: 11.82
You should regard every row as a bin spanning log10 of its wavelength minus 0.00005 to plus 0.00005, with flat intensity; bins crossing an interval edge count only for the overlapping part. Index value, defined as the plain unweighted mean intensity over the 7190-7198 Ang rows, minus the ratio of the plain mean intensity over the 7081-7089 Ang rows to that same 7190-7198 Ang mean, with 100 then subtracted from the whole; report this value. -89.8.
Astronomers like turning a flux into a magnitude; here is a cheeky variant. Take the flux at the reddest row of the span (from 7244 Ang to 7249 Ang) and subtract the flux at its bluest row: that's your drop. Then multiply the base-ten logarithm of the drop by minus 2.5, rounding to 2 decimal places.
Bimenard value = 1.02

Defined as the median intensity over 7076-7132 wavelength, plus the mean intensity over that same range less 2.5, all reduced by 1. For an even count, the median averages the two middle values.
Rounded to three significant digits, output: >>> 19.1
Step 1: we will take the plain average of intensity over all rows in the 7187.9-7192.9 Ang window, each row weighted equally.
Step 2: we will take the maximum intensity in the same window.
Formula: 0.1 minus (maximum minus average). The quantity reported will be -0.01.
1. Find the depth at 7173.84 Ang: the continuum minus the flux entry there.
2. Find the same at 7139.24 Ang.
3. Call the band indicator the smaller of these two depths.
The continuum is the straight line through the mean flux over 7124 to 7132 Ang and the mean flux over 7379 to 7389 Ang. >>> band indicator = 0.0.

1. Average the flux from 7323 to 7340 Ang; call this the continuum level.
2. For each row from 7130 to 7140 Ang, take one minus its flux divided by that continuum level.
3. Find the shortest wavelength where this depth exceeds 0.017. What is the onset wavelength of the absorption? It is 7131.02 Ang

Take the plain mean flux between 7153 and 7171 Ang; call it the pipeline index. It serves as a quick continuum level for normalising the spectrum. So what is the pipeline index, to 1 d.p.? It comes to 11.0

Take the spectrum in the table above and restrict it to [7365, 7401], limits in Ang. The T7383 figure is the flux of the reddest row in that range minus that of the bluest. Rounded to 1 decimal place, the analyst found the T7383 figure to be -1.3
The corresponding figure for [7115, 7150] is -2.2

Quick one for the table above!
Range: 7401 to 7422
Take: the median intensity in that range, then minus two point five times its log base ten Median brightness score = -2.60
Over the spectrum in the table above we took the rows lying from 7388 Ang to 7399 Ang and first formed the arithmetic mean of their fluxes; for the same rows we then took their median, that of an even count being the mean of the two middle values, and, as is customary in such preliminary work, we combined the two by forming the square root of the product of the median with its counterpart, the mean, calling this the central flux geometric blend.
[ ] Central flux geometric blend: 11.2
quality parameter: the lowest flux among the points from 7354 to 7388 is 10.71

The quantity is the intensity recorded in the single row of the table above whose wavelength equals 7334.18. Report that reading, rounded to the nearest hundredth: 11.66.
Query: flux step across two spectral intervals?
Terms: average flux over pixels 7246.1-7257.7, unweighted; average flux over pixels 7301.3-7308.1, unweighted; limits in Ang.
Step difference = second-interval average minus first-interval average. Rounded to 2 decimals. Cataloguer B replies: 0.22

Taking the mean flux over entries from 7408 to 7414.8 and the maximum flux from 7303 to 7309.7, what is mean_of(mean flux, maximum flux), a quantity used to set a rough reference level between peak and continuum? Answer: 11.29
